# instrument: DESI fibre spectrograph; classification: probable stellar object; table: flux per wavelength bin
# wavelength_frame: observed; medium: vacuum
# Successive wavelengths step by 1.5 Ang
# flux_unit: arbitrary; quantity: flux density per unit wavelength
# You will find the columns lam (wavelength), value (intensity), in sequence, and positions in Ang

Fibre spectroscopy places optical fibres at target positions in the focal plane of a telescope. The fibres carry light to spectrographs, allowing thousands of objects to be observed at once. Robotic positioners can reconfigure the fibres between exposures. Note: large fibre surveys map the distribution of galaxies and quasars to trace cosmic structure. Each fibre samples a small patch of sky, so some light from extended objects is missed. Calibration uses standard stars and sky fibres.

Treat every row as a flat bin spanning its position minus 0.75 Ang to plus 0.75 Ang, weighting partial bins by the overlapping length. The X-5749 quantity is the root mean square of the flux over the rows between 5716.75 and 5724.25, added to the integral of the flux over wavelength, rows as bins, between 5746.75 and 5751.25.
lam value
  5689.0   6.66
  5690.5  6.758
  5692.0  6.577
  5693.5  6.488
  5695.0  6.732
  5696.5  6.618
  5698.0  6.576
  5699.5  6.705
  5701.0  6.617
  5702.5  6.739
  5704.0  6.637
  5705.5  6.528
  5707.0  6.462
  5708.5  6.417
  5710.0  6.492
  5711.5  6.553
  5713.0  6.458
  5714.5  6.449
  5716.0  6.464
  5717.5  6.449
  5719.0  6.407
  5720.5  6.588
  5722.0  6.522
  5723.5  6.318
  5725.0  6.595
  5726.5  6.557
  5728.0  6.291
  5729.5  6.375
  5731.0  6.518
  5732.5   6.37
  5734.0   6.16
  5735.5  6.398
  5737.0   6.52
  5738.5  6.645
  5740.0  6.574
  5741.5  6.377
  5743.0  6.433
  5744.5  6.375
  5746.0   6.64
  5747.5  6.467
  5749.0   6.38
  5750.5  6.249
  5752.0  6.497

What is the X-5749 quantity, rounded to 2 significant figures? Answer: 35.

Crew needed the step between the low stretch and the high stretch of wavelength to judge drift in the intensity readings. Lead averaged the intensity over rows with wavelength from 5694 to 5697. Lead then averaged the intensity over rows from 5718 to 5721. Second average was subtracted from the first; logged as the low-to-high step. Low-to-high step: 0.18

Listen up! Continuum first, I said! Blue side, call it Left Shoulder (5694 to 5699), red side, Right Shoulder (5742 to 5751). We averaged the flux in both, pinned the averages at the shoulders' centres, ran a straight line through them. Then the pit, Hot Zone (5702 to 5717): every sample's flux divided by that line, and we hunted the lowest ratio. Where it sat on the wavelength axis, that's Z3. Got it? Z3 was 5708.5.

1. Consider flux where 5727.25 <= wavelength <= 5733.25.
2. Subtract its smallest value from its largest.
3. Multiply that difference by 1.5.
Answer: 0.34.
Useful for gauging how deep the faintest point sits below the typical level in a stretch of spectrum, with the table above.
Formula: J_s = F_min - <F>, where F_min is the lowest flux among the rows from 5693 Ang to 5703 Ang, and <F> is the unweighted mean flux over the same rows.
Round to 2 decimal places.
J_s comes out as -0.15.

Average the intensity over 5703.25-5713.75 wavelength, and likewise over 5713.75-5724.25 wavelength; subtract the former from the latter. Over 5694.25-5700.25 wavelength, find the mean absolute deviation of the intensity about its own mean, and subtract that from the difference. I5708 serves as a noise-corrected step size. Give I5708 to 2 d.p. -0.11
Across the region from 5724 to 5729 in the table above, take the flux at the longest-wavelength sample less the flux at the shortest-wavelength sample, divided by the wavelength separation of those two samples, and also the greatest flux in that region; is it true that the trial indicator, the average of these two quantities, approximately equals 3.25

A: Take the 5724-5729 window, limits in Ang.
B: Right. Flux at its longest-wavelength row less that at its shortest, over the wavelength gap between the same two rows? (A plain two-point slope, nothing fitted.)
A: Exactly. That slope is -0.101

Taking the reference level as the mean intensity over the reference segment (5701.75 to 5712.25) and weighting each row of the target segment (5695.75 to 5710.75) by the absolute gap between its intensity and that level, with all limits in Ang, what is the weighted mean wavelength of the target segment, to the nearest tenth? 5703.2 Ang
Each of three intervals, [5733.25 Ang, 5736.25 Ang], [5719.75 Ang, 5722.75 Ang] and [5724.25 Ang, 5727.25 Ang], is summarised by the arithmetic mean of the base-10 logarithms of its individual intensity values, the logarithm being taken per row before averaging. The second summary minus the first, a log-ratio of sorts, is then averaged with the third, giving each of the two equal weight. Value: 0.4184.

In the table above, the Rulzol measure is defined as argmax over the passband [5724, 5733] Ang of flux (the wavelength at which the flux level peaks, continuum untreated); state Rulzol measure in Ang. 5725.0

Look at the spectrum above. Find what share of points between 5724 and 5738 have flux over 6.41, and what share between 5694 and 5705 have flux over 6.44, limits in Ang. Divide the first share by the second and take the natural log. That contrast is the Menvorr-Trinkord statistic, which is -0.8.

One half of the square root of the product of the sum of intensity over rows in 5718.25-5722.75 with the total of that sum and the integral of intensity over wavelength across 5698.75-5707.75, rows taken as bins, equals 19.6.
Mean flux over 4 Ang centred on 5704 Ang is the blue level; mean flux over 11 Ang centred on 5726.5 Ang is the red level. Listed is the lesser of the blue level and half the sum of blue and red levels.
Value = 6.54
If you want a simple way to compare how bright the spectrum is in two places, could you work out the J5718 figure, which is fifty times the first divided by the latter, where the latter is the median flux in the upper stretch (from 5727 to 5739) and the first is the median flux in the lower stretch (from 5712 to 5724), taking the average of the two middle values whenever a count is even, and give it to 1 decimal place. 50.5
